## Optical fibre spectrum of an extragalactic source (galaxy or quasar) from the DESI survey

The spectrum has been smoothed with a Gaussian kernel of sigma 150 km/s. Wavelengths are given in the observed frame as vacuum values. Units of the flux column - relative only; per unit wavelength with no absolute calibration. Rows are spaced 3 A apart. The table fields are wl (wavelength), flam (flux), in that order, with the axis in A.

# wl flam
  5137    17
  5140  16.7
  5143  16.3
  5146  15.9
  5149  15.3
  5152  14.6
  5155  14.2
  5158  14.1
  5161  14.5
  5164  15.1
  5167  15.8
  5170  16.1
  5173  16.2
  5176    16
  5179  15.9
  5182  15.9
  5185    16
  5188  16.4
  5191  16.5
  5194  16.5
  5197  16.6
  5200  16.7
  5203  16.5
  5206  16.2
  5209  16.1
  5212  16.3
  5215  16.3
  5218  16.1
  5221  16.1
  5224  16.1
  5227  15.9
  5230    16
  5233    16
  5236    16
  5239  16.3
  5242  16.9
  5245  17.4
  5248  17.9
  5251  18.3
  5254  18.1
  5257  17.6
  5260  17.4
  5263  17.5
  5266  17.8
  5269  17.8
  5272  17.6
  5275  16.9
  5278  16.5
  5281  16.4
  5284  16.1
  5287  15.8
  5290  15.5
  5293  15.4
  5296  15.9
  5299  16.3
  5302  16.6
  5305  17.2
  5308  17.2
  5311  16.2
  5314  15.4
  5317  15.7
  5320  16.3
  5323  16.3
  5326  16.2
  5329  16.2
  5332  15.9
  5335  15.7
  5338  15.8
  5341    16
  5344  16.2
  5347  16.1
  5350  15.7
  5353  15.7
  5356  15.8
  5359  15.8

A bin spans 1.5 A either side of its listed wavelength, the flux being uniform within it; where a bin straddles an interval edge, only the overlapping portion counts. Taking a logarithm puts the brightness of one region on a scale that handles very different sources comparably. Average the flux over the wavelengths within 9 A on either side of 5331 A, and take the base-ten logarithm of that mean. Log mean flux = 1.20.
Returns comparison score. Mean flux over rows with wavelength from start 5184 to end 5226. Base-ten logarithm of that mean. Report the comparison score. 1.21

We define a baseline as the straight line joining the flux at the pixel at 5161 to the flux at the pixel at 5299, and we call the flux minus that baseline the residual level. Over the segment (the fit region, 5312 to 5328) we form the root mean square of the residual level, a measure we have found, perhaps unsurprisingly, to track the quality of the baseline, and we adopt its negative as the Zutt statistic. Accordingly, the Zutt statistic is -0.67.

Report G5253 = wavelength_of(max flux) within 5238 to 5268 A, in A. 5251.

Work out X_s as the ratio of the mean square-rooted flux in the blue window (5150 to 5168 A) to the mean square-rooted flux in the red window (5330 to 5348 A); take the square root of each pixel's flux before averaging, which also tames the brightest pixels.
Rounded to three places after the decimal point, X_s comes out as 0.960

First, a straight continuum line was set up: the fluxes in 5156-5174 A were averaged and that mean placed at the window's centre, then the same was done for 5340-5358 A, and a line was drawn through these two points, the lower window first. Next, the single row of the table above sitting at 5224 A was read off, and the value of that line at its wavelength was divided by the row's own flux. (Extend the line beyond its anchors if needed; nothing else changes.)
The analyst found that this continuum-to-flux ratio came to 0.96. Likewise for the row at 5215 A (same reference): 0.95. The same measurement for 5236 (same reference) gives 0.97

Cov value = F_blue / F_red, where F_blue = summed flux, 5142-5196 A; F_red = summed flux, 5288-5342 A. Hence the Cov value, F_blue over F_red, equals 0.97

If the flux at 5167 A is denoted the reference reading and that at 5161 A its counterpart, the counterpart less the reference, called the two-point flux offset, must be -1.3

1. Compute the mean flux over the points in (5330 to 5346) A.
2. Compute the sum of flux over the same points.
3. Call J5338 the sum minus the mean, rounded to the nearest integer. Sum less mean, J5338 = 64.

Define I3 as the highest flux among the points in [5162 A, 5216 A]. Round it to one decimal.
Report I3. 16.7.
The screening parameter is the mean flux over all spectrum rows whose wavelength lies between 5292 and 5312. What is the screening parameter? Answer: 16.4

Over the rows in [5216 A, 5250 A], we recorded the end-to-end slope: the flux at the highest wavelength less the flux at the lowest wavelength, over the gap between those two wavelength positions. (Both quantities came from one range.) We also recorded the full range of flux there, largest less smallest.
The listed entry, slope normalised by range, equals 0.030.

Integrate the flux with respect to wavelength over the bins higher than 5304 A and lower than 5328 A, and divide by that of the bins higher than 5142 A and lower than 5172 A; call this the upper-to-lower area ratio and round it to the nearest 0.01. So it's 0.86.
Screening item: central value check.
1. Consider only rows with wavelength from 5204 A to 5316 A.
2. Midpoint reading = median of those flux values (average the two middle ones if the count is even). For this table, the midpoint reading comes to 16.3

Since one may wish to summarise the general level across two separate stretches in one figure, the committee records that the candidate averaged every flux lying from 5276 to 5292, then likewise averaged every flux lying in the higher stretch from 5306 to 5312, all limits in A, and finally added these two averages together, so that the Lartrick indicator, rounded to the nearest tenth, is 32.8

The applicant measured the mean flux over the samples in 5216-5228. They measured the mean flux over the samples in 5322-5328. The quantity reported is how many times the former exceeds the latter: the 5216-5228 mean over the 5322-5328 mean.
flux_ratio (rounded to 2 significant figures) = 0.99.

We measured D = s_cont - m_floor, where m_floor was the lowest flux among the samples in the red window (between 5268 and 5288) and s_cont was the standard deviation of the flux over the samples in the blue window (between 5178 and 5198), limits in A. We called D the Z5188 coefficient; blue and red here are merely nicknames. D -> -15.5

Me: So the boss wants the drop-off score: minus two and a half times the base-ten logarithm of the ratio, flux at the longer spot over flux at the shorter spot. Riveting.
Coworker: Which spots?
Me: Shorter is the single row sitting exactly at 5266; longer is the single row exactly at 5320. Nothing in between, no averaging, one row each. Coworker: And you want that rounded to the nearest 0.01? 0.10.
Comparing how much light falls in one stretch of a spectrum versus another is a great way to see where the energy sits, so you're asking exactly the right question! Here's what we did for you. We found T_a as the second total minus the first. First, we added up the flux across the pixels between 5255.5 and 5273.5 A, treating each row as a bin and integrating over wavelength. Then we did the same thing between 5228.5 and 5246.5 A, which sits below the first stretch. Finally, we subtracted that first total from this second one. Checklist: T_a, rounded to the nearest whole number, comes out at -21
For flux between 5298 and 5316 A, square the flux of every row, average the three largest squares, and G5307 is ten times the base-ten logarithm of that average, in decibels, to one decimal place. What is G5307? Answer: 24.6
